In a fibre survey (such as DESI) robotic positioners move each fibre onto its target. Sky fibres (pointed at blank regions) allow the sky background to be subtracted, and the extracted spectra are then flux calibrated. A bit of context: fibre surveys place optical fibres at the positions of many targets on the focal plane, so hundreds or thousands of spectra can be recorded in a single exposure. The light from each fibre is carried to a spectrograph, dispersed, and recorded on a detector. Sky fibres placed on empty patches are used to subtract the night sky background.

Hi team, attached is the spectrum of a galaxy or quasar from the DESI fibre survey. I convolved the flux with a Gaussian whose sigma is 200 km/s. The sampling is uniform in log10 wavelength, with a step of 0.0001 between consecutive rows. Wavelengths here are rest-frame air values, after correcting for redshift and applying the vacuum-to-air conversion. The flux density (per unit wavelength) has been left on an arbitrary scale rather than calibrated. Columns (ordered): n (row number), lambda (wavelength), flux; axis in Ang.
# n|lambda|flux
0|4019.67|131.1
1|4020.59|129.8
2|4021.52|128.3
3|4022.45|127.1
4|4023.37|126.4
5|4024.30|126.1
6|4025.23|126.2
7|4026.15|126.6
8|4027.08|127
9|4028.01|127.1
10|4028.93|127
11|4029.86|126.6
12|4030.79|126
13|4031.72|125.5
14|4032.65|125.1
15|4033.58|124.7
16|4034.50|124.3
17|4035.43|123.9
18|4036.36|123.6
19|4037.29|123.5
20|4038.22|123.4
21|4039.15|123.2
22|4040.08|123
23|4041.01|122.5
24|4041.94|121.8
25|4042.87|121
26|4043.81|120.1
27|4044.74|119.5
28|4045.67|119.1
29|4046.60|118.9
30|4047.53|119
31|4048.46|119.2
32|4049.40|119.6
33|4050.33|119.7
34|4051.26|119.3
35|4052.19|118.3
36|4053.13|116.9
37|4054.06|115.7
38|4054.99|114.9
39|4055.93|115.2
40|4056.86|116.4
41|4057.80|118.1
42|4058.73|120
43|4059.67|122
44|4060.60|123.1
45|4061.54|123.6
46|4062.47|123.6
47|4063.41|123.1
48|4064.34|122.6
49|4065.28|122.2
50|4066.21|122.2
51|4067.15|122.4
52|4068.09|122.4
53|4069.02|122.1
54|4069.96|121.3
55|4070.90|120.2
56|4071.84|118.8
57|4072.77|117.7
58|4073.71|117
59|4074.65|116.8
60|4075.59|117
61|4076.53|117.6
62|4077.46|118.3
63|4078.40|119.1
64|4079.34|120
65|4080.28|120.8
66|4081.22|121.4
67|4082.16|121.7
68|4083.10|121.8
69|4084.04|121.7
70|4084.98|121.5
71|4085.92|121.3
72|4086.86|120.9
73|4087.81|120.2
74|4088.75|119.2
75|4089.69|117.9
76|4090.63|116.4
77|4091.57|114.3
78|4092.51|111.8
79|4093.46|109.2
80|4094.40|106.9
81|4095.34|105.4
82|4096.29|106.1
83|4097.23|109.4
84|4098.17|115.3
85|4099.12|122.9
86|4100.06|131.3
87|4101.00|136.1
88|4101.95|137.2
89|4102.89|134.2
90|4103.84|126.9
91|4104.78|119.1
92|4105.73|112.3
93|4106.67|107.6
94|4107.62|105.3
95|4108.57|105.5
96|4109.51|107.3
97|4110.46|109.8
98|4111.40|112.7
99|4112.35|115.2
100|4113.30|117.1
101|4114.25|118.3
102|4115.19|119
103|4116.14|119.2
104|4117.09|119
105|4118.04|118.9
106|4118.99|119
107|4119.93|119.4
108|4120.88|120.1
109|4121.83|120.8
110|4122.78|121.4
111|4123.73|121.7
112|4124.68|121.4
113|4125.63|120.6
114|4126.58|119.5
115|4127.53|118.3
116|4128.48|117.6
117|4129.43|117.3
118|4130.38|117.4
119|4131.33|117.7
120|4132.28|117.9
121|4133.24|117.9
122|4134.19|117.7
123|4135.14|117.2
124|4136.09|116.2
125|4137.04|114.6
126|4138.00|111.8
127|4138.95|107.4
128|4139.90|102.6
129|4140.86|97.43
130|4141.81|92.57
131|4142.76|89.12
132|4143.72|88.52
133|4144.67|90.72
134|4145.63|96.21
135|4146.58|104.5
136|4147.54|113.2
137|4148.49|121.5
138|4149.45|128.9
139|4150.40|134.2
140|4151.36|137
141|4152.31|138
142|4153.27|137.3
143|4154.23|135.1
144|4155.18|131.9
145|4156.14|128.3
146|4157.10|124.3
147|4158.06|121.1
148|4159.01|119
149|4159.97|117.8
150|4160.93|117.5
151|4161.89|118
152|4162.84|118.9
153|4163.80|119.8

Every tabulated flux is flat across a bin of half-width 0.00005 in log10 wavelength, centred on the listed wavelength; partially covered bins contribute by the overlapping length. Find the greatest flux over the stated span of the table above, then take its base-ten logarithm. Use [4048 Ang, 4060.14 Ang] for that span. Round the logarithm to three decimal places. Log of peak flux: 2.086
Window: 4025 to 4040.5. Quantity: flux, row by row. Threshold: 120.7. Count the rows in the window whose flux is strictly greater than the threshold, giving 17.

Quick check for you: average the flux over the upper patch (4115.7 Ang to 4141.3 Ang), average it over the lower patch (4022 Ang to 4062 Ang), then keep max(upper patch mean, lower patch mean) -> 122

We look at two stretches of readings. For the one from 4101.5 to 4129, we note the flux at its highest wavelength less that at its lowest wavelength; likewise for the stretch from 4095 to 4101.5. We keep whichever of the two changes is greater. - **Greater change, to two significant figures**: 31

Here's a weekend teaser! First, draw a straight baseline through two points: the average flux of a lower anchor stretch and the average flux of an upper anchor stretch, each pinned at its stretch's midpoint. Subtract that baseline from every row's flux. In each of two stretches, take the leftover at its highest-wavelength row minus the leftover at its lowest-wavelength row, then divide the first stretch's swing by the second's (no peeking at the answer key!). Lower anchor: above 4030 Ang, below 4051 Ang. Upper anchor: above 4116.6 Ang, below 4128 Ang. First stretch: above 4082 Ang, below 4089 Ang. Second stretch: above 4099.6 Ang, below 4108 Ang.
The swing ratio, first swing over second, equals 0.09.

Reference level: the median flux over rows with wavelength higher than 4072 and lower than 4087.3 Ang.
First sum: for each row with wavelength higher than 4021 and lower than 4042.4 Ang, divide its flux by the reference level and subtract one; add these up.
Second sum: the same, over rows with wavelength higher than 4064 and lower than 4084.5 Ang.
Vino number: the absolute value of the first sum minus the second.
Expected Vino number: 0.94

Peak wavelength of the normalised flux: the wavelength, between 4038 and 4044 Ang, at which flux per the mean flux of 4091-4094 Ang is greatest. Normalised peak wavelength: 4038.22 Ang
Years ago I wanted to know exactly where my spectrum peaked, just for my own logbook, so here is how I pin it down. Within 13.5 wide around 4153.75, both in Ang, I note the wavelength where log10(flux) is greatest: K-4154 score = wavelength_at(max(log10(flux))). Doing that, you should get 4152.31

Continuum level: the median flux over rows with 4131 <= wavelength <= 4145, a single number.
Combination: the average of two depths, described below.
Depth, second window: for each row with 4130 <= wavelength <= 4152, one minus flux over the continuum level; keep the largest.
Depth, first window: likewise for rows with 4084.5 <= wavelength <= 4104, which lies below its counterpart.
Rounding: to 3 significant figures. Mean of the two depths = 0.133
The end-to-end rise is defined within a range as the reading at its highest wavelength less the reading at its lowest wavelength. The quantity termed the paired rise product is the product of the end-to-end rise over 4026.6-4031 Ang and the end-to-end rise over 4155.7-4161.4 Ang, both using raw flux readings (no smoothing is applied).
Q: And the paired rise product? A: 11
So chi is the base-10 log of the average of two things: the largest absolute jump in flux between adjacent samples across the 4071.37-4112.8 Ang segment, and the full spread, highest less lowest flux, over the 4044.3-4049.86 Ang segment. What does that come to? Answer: 0.66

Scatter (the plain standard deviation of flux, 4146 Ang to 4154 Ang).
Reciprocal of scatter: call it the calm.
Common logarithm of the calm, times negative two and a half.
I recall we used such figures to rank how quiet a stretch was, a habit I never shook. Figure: 2.7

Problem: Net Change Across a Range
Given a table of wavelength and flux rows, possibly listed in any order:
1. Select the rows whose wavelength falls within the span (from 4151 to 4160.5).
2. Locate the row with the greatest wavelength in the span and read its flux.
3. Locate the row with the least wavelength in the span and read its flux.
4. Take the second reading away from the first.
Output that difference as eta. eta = -19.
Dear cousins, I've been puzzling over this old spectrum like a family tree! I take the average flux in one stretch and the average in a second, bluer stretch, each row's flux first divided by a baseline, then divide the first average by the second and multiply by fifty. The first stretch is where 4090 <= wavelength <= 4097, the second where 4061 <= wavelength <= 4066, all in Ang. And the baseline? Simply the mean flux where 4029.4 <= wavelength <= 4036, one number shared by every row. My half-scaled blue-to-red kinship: 45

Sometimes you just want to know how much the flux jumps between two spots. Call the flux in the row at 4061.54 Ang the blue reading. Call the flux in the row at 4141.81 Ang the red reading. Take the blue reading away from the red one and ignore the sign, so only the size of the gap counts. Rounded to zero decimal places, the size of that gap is 31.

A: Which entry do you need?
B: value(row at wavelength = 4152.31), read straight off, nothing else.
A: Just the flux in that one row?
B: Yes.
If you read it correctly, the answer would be 138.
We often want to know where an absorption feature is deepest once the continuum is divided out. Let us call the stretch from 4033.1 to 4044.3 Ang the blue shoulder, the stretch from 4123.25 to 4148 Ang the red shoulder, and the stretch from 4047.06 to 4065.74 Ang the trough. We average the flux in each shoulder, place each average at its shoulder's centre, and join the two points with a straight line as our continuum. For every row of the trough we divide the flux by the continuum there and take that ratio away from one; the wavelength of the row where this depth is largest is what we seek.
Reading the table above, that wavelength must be 4054.99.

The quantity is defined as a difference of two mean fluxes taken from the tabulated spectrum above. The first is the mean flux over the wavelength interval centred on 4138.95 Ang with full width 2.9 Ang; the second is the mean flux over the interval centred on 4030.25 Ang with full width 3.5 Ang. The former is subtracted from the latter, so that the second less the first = 19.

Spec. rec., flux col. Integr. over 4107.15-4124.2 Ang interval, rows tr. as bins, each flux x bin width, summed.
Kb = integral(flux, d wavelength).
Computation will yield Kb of 1980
